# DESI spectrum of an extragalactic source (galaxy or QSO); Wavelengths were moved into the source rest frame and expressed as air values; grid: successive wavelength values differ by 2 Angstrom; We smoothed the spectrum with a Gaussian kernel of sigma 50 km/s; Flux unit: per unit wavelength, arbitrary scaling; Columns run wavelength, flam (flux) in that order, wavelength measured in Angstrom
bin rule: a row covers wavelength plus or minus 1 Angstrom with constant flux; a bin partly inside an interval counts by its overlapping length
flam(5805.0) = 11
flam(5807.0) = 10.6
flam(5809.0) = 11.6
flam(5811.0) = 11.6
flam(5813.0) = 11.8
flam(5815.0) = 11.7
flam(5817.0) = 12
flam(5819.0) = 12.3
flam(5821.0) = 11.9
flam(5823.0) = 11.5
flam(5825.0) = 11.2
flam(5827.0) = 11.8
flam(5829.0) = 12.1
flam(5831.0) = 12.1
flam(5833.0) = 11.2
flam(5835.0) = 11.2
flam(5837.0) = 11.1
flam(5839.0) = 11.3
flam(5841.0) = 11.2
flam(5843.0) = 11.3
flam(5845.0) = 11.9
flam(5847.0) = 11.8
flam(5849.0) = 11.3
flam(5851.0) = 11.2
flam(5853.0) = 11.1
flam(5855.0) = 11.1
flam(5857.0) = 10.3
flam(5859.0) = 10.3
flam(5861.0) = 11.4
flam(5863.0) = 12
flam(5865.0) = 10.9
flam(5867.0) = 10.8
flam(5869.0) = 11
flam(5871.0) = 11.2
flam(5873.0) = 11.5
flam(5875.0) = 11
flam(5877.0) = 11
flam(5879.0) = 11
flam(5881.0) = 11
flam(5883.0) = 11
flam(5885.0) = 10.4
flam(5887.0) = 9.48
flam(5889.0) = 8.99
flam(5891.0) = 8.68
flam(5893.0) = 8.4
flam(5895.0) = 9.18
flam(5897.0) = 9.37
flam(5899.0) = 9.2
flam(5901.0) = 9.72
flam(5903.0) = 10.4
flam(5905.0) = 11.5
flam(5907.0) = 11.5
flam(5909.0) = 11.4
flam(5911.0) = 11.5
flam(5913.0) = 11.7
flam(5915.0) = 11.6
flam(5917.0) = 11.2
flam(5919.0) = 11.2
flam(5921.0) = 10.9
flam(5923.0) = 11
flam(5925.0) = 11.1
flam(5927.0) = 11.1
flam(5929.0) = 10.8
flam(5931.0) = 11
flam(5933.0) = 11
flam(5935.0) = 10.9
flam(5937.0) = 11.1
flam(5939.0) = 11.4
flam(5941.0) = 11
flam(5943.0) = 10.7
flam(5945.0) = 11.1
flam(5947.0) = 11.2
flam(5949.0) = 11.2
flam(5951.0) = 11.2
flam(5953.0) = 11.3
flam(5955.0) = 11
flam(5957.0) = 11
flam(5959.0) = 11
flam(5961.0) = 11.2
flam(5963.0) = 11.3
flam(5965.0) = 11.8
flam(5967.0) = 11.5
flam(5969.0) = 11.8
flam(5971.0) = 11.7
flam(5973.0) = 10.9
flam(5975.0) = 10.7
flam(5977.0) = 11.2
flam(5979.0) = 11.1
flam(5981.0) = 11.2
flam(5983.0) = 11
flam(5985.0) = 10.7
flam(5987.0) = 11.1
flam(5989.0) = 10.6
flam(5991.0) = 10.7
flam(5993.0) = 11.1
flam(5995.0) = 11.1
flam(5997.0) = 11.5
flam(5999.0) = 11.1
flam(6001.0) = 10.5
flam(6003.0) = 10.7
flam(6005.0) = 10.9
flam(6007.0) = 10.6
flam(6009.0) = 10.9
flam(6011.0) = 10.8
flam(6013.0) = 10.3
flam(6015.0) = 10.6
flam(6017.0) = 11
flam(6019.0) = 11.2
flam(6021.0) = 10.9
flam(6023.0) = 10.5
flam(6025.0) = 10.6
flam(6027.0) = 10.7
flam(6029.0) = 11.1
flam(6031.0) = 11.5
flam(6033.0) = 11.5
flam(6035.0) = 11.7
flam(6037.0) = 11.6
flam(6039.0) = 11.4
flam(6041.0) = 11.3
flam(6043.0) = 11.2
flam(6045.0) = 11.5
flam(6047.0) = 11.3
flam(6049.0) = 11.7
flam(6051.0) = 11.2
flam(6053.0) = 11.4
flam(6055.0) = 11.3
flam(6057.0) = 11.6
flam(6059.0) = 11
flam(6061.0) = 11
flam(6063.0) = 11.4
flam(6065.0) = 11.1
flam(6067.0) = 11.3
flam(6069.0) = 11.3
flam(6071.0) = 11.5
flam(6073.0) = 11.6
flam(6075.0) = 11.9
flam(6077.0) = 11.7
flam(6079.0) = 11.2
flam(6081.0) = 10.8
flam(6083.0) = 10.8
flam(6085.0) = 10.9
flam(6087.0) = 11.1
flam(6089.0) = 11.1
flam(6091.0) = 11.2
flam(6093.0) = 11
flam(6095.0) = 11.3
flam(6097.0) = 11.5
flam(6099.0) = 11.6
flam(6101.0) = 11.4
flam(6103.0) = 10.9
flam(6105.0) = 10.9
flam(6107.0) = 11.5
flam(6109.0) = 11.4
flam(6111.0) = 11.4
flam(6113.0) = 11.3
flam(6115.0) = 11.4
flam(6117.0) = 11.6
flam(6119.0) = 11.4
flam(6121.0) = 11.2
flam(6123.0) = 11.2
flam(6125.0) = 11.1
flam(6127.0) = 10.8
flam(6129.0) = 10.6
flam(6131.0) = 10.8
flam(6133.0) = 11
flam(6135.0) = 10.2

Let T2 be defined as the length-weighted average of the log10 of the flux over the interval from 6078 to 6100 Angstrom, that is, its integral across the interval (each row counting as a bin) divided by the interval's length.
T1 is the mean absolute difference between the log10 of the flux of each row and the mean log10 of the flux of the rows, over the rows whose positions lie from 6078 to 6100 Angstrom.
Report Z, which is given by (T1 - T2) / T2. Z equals -0.992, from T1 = 0.008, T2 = 1.05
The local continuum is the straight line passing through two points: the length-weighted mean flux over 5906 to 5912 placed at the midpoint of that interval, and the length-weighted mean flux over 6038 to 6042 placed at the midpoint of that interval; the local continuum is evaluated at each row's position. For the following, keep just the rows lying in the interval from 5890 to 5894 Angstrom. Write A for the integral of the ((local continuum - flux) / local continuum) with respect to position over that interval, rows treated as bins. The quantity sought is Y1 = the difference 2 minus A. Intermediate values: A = 1.02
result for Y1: 0.975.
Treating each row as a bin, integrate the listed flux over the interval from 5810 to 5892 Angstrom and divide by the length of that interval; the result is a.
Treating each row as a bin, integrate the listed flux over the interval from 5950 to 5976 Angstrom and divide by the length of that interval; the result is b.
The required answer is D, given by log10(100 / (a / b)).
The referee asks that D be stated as 2.00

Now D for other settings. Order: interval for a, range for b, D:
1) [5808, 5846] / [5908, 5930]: 1.99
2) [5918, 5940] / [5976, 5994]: 2.00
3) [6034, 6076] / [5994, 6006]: 1.98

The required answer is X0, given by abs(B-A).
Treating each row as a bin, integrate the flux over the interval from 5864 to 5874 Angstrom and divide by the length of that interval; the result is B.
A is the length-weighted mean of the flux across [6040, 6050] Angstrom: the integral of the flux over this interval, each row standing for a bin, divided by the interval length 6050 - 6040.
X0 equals 0.32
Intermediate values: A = 11.4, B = 11.08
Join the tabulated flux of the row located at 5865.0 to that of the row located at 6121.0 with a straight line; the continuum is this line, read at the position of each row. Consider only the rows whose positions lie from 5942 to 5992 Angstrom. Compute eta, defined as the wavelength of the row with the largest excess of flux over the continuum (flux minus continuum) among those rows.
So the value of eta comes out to 5965.0 Angstrom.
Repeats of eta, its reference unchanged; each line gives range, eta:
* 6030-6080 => 6075.0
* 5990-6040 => 6035.0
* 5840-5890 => 5863.0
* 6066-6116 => 6075.0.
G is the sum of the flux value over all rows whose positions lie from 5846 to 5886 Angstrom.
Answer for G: 221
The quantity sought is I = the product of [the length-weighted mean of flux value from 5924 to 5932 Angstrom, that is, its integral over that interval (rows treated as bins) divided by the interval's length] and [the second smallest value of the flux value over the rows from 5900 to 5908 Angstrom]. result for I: 114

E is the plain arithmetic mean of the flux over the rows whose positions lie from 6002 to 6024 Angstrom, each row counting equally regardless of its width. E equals 10.8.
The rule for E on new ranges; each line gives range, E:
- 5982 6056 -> 11.0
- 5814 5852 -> 11.6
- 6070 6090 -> 11.3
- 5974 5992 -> 10.9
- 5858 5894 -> 10.6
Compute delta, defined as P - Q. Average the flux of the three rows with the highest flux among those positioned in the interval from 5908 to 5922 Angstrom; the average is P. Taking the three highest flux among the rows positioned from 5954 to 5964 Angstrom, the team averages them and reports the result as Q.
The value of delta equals 0.43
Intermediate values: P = 11.6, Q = 11.2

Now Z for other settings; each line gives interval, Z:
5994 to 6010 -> -0.991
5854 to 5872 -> -0.986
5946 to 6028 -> -0.990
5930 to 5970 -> -0.992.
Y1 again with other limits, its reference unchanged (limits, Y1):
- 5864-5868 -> 1.772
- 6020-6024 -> 1.766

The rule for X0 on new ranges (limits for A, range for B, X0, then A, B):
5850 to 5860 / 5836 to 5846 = 0.56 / 10.8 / 11.36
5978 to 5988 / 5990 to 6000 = 0.08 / 11.0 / 11.10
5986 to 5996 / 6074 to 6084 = 0.36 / 10.9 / 11.28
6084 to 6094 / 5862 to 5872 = 0.12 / 11.1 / 11.18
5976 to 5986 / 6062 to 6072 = 0.28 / 11.0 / 11.32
